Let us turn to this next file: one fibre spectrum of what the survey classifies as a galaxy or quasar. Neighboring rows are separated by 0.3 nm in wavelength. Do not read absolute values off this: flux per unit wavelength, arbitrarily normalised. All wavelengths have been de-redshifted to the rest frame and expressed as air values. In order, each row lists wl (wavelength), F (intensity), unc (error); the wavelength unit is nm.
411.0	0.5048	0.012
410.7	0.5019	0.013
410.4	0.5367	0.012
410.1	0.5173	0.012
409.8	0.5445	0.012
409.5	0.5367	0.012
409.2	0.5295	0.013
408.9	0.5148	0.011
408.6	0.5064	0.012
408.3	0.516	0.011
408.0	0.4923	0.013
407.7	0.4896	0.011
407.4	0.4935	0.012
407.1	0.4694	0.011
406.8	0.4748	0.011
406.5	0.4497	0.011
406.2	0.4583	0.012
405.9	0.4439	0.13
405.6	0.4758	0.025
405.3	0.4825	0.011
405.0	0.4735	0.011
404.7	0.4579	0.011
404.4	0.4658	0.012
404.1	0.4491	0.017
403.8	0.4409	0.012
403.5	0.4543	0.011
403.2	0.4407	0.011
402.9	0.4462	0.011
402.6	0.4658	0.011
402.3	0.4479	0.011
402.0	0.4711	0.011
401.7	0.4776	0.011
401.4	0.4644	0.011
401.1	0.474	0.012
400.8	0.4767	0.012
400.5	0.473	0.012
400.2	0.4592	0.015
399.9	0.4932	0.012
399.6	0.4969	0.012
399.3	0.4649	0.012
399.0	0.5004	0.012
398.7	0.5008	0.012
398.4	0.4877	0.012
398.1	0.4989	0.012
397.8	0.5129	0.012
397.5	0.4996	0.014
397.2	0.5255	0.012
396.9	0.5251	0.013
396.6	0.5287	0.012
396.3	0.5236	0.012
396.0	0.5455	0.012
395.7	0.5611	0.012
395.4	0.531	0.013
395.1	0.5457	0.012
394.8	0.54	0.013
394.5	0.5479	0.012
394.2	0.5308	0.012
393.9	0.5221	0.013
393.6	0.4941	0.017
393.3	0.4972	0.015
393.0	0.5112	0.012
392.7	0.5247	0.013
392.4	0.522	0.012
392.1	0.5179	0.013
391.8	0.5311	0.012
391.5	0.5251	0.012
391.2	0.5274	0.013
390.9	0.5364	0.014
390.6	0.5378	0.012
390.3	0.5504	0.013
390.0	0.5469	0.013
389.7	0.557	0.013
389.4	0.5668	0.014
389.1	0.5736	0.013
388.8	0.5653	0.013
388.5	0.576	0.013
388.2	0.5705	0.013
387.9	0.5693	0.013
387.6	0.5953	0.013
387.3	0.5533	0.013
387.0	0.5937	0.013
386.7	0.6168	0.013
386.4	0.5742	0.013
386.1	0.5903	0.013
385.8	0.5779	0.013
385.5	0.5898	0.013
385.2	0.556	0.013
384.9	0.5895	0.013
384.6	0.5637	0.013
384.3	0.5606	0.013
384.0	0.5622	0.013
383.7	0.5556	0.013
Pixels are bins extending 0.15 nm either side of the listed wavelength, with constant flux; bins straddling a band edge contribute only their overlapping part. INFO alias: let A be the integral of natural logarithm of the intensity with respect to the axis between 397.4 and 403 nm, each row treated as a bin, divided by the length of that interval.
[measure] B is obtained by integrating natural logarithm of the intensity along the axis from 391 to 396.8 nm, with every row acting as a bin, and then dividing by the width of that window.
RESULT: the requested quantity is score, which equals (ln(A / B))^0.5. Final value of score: 0.37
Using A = -0.735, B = -0.64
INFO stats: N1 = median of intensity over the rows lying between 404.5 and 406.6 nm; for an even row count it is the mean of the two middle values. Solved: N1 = 0.458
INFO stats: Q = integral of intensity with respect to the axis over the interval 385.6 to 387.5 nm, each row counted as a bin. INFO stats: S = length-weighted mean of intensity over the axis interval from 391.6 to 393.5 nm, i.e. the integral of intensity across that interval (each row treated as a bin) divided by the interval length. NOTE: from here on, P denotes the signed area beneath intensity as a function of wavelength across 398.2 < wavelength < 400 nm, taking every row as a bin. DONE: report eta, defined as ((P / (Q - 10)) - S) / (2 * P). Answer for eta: -0.35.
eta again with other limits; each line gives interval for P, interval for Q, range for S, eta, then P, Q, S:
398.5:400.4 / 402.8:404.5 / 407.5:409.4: -0.33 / 0.92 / 0.76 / 0.508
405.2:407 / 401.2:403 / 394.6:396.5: -0.38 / 0.83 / 0.83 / 0.541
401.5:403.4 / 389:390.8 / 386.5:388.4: -0.39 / 0.87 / 1.00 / 0.583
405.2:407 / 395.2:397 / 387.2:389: -0.40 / 0.83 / 0.97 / 0.572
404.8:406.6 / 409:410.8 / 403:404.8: -0.33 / 0.84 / 0.95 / 0.451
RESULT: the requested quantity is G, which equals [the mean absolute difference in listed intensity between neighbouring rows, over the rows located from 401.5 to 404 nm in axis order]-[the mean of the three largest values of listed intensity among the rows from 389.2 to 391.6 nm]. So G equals -0.54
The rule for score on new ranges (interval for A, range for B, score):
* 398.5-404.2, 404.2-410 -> 0.23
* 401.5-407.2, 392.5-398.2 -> 0.43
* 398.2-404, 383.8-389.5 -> 0.56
